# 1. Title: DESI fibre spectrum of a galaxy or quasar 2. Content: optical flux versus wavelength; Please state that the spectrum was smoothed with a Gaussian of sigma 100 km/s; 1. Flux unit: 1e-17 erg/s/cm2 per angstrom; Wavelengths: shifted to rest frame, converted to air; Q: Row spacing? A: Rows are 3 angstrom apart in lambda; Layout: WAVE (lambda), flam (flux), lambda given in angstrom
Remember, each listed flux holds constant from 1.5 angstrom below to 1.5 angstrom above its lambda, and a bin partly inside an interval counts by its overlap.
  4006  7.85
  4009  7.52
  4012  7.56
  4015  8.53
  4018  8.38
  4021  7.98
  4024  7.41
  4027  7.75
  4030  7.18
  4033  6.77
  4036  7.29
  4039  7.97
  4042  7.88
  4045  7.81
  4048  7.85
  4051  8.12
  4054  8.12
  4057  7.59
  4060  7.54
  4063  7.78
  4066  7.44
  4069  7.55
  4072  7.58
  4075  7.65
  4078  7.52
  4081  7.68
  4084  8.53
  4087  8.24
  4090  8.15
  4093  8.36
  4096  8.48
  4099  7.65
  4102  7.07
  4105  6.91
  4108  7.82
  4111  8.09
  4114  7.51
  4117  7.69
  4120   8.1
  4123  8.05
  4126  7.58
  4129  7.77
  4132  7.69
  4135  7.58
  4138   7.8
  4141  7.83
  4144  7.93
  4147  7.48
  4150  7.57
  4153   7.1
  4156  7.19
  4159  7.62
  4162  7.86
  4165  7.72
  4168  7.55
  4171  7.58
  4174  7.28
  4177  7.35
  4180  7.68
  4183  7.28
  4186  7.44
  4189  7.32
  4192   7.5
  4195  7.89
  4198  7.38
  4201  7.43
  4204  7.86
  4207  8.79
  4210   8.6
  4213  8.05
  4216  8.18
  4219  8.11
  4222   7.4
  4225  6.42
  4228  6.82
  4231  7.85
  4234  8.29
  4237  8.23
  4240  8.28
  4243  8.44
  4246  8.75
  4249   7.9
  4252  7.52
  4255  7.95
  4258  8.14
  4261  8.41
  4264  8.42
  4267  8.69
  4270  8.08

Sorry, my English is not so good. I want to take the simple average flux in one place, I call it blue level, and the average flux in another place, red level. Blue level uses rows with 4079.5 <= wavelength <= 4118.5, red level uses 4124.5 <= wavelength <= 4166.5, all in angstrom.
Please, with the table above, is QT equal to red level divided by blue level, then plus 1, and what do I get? 1.97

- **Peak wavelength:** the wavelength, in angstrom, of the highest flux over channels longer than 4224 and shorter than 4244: 4243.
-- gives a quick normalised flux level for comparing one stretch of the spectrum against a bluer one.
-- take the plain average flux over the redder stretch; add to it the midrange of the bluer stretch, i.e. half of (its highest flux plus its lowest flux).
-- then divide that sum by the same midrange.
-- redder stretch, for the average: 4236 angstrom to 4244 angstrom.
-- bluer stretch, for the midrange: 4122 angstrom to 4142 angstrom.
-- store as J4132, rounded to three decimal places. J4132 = 2.064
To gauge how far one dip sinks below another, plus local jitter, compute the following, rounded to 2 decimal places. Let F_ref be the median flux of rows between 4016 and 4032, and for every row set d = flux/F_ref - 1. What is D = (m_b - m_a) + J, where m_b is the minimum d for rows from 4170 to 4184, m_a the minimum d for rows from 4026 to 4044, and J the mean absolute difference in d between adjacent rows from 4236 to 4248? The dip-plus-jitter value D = 0.09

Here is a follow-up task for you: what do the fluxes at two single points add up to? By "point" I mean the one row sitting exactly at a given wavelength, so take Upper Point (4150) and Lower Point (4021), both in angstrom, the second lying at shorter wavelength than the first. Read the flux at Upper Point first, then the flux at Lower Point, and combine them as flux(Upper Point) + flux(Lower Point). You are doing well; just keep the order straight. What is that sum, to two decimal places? 15.55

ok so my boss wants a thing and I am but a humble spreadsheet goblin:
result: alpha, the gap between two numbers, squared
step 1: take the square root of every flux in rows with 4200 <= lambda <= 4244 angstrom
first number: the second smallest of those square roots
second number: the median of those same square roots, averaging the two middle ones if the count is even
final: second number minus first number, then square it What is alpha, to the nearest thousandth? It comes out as 0.056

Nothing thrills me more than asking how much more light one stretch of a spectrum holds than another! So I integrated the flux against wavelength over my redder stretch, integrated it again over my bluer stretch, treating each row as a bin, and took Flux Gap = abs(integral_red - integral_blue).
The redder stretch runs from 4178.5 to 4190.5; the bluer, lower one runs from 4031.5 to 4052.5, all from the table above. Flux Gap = 72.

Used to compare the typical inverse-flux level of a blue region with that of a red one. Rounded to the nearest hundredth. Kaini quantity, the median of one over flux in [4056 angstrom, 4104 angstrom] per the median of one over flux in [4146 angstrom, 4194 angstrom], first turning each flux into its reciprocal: 0.98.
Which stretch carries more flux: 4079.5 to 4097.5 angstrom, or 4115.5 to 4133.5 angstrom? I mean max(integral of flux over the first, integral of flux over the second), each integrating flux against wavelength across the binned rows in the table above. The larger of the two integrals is 148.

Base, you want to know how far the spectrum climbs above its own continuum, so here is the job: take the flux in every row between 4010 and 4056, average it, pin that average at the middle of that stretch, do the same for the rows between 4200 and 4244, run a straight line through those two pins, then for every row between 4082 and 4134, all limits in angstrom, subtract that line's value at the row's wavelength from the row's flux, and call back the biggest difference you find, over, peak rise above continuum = 0.72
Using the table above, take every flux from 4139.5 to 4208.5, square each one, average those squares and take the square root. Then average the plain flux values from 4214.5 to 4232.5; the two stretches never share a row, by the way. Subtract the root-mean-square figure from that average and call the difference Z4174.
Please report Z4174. -0.137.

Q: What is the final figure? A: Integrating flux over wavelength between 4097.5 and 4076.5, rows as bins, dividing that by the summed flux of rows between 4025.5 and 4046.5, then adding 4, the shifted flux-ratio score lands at 7.25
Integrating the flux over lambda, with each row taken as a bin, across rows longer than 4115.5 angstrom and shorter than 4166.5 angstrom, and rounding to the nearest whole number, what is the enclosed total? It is 392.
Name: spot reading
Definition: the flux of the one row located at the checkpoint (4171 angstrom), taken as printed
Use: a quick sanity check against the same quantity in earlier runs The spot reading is 7.58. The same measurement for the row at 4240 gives 8.28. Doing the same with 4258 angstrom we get 8.14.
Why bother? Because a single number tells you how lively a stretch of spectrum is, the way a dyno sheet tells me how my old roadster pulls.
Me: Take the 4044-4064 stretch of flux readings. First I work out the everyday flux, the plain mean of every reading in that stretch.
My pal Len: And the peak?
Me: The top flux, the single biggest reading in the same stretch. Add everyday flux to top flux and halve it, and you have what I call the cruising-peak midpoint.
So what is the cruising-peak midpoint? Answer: 8.0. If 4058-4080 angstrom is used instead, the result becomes 7.7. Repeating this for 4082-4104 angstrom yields 8.3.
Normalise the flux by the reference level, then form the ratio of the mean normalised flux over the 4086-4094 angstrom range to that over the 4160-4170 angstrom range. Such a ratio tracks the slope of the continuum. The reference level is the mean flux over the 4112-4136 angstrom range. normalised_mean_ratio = 1.07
